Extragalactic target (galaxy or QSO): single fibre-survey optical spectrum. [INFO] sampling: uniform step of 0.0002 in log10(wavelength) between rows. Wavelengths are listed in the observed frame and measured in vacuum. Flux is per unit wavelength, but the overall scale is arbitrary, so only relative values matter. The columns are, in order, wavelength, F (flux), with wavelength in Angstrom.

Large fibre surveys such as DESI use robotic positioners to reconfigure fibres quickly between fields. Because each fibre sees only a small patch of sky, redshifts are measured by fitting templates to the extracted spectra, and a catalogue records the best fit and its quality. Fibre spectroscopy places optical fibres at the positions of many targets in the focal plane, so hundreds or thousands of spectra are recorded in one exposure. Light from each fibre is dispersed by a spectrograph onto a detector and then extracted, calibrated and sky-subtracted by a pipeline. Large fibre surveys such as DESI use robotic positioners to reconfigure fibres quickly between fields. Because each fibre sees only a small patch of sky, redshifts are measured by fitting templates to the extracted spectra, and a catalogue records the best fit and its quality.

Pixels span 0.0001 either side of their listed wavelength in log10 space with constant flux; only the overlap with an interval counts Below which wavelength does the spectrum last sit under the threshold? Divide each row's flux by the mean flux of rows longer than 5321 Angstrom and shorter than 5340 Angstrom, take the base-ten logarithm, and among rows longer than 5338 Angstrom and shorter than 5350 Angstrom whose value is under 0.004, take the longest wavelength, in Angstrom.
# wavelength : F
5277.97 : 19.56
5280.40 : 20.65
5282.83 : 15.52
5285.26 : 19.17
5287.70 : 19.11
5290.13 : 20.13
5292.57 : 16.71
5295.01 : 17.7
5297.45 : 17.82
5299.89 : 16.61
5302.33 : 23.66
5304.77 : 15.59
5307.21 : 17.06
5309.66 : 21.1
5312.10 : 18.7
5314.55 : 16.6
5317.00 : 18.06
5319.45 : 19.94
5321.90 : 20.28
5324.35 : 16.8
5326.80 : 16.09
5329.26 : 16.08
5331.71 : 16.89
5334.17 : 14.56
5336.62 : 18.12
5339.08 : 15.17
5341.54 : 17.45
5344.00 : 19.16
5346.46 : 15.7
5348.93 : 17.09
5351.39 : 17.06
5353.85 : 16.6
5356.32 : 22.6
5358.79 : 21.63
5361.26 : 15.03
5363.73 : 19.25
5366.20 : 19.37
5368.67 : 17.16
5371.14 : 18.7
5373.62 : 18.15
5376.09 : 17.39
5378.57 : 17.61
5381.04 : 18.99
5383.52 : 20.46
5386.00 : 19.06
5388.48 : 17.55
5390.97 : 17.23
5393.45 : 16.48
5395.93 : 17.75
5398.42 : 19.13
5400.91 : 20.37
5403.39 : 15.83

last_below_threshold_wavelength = 5346.46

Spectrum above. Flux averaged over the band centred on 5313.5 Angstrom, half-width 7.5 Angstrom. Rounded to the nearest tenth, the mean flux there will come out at 18.6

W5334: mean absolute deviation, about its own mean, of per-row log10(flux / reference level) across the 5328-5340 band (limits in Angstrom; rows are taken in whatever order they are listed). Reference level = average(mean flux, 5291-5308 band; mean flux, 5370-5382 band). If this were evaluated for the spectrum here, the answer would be 0.029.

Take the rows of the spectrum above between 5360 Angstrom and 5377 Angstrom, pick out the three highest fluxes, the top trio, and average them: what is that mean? 19.1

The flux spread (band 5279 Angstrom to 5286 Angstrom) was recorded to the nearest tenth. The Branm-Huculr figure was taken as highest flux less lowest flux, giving 5.1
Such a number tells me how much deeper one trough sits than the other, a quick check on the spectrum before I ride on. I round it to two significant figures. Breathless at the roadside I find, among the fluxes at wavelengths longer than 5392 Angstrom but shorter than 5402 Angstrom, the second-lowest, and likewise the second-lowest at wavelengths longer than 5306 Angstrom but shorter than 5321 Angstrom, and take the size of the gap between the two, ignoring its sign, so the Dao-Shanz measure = 0.69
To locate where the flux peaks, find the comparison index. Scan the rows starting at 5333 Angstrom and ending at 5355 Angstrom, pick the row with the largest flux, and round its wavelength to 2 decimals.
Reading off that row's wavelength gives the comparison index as 5344.00 Angstrom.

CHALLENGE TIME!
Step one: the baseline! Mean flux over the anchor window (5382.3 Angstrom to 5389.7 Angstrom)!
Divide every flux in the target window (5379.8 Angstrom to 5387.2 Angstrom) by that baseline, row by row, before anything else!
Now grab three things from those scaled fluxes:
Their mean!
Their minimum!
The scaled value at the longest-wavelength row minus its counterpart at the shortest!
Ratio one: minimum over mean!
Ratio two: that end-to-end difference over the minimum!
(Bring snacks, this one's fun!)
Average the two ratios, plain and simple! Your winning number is 0.49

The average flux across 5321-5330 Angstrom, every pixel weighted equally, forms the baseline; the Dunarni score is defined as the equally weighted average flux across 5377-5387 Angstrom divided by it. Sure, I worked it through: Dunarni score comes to 1.10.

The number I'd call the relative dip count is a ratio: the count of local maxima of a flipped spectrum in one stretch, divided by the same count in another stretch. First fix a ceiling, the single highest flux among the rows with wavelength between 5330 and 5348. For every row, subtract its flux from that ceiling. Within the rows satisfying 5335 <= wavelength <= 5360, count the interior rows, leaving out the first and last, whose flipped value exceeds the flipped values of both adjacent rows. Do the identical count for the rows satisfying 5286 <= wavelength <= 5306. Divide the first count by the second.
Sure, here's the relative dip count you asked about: 1.50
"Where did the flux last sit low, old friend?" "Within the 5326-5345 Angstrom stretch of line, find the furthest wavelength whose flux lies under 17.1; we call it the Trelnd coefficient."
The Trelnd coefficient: 5339.08 Angstrom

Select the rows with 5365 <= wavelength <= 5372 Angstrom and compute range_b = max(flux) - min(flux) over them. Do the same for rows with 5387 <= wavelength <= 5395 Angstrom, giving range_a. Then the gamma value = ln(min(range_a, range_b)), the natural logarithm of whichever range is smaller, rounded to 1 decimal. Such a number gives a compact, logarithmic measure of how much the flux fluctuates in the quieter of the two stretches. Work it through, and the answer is 0.1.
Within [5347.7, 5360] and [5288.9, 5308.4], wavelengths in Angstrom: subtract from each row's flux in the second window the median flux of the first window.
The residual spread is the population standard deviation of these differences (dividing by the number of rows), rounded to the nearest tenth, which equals 2.4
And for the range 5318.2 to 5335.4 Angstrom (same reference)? 2.0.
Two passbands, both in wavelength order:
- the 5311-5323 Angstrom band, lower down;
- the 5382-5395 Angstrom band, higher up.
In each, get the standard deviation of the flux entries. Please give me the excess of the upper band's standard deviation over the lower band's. 0.1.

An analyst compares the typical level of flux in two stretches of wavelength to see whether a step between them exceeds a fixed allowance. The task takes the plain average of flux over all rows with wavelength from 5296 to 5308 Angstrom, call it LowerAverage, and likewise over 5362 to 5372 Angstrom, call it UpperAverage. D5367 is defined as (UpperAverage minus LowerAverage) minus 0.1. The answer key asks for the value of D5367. 0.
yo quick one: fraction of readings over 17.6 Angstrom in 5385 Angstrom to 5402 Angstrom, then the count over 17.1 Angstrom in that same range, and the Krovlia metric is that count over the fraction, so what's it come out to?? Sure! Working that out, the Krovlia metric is 10.5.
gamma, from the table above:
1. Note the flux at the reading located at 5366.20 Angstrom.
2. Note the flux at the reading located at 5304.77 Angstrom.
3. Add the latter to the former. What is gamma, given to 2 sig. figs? 35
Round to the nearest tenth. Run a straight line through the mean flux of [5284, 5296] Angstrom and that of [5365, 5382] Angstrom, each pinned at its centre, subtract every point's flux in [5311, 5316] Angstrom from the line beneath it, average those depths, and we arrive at 0.8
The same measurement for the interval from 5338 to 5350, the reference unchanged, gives 1.4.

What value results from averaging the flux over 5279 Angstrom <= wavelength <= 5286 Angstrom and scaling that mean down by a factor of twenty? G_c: 0.922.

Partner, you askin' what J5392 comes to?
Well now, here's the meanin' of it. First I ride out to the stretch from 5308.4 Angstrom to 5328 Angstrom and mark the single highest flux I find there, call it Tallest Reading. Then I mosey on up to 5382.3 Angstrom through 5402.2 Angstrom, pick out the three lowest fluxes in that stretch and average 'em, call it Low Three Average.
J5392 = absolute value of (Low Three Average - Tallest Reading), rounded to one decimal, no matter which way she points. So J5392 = 4.0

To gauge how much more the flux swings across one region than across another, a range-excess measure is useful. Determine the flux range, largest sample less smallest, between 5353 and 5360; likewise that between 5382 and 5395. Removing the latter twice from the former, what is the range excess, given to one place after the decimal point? -2.0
